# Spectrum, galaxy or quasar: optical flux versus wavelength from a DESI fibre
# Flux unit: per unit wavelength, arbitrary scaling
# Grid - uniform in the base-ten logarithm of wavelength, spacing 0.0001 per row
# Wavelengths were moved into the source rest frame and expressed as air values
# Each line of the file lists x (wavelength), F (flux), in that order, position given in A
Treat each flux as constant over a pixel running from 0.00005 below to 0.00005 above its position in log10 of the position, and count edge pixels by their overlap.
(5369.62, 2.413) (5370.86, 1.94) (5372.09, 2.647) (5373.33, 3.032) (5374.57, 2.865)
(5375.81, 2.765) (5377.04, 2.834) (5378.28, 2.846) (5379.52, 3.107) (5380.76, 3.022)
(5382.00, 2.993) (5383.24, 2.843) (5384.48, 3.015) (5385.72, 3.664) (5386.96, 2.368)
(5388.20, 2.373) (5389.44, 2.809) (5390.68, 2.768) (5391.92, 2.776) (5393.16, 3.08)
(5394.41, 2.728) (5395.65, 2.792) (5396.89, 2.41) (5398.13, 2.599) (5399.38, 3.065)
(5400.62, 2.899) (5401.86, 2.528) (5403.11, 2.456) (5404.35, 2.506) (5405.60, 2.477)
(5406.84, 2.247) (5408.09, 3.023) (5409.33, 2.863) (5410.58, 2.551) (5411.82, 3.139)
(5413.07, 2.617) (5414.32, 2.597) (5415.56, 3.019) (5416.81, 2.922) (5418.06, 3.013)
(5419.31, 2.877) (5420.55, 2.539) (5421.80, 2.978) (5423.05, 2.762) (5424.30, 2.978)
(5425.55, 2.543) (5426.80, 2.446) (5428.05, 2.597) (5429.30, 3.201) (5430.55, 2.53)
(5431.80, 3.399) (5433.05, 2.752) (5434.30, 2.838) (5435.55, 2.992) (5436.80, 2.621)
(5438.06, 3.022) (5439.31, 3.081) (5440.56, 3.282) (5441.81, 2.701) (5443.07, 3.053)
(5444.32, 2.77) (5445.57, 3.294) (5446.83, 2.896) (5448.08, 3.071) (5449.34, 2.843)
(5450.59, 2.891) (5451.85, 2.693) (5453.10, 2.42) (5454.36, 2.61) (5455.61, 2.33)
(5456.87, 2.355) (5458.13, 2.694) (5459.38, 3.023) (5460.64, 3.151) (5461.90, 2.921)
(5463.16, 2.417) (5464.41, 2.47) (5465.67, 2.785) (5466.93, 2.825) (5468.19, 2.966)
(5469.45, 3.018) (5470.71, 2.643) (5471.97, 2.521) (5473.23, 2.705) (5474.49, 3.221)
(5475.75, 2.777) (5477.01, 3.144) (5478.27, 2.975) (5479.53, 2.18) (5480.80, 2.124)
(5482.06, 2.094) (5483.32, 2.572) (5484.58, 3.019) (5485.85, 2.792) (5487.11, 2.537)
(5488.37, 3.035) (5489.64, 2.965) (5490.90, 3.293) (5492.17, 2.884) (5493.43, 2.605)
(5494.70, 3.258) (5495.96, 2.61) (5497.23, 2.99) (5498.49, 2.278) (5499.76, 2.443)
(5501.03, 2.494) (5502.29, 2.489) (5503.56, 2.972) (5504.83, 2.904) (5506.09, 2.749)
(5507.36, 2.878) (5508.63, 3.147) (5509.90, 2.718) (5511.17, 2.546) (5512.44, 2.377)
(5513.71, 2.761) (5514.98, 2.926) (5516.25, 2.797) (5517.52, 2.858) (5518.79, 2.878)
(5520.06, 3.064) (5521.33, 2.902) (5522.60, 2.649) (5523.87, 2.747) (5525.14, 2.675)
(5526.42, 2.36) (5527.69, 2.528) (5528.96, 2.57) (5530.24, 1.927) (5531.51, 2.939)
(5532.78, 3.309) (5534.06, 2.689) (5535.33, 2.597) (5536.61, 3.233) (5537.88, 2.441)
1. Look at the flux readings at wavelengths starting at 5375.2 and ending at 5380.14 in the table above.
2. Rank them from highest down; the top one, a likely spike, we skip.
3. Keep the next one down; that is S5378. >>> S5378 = 2.846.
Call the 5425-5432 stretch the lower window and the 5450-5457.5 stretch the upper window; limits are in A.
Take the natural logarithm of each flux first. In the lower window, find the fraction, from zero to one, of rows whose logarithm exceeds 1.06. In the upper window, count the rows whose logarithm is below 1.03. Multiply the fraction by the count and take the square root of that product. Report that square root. 1.3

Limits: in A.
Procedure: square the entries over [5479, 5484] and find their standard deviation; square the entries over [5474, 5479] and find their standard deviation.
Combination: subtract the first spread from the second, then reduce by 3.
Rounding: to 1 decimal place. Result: -2.9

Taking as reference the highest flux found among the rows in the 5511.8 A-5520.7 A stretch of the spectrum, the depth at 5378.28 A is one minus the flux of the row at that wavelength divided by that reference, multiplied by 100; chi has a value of 7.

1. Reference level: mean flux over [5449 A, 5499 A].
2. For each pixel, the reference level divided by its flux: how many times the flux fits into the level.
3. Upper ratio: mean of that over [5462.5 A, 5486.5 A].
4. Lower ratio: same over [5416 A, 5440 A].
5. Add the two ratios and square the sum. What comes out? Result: 4.01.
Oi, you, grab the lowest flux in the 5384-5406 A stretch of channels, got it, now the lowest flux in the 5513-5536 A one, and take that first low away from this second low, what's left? -0.44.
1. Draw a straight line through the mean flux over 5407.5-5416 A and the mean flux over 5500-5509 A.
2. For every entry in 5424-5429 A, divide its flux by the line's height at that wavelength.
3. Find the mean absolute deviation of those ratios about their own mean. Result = 0.060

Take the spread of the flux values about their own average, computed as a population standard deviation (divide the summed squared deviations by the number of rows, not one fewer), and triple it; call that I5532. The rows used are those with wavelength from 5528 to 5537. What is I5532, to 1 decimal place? 1.3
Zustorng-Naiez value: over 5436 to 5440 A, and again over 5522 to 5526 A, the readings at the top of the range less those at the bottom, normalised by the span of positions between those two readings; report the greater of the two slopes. 0.18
